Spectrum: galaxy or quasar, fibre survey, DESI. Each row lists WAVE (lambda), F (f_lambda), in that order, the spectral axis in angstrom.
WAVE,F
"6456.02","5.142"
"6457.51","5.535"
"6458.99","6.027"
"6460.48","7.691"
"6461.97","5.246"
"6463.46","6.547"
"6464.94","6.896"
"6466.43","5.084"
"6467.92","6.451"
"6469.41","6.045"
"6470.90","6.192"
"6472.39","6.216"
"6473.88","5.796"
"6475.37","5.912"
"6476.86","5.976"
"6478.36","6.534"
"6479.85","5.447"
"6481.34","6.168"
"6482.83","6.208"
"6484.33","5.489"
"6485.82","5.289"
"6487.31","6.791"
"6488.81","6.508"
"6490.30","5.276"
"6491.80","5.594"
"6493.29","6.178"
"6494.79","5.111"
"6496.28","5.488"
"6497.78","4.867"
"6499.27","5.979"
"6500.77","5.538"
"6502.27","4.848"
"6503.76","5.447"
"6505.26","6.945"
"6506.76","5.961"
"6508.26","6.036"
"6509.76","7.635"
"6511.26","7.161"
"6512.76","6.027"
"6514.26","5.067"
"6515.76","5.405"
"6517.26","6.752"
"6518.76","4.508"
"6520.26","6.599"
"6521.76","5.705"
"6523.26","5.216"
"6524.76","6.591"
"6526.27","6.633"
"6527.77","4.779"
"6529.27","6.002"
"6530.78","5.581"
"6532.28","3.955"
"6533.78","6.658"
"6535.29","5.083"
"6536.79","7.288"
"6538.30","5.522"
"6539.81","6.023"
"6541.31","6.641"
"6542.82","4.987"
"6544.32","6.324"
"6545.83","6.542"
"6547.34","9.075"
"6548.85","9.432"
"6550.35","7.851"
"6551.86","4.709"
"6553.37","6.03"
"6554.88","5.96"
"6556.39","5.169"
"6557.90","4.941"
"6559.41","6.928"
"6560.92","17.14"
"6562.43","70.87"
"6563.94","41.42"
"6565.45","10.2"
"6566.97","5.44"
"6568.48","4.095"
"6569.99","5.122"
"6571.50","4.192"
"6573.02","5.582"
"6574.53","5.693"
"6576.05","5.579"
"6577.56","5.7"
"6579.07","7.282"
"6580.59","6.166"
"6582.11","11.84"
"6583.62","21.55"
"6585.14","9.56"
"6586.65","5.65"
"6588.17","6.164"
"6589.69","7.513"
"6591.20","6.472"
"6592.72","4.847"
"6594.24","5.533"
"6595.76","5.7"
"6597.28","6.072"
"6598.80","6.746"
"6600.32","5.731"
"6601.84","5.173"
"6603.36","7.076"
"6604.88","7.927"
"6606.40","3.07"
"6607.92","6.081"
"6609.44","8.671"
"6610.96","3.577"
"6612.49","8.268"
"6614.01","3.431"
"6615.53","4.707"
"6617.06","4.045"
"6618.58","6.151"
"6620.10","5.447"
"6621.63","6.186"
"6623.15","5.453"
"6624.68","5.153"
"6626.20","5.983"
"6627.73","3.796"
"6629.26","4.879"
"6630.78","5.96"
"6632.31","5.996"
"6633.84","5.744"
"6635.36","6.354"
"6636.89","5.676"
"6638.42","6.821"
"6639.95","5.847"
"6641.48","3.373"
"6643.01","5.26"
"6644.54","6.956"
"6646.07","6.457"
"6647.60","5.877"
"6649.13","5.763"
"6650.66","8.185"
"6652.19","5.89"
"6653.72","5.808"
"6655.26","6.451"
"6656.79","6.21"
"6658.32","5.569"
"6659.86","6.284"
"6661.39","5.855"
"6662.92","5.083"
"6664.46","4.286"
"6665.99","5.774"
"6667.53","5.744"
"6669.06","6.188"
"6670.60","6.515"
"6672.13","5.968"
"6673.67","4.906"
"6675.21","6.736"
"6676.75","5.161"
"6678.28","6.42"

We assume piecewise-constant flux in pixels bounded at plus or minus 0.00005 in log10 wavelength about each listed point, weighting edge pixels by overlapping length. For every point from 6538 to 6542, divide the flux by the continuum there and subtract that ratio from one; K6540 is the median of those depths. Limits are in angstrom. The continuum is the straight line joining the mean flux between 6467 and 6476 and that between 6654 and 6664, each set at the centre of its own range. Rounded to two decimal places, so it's 0.00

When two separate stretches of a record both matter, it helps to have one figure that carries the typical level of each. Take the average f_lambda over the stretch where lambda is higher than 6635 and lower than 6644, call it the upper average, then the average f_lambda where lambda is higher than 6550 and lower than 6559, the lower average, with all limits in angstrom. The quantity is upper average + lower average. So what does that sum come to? 11.3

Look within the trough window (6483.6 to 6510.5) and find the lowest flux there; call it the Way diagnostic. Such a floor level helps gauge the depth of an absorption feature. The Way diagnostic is 4.848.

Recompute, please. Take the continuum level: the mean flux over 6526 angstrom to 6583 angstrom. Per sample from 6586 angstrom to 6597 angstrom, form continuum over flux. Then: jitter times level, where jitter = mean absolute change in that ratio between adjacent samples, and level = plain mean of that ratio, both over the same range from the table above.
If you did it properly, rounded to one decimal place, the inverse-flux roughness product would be 0.4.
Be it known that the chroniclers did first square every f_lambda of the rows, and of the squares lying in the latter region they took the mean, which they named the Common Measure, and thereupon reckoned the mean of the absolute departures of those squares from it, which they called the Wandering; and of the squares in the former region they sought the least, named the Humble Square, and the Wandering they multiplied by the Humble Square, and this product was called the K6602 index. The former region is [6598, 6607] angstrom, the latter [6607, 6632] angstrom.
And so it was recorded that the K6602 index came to 121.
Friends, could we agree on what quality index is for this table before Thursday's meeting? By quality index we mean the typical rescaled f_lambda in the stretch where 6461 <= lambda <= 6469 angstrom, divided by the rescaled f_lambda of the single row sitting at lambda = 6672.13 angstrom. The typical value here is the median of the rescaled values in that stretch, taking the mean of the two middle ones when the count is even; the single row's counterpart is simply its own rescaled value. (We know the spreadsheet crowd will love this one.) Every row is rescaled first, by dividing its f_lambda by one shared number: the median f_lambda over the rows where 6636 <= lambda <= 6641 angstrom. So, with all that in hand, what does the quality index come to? 1.08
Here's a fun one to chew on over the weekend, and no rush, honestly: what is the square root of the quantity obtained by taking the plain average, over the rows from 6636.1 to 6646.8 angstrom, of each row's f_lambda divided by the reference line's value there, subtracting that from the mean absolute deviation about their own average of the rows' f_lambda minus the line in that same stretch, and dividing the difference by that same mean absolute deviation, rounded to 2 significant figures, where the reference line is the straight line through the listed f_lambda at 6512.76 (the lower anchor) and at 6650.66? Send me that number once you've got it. 0.39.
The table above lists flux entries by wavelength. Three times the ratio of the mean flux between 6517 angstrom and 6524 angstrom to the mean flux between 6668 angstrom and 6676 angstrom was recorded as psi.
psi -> 2.8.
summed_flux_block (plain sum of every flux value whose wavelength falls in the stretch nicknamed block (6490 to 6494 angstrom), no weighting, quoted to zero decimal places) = 17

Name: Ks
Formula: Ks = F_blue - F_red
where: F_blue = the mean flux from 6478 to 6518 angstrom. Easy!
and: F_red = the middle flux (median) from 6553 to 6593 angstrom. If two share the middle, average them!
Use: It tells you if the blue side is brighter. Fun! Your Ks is -0.1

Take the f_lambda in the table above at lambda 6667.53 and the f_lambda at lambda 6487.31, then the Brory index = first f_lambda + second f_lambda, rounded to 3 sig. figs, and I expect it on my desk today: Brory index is 12.5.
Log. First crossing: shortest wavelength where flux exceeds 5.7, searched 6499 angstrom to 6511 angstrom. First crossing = 6499.27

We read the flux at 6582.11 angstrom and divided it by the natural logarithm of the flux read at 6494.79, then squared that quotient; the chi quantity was 53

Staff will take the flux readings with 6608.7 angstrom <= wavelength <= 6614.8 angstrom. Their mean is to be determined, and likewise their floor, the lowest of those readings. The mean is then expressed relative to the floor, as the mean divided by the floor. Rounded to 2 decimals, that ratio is 1.74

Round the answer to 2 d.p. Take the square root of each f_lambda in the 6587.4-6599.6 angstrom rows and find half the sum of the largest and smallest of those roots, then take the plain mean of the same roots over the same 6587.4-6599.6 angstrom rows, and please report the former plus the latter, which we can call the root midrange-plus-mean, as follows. 4.94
